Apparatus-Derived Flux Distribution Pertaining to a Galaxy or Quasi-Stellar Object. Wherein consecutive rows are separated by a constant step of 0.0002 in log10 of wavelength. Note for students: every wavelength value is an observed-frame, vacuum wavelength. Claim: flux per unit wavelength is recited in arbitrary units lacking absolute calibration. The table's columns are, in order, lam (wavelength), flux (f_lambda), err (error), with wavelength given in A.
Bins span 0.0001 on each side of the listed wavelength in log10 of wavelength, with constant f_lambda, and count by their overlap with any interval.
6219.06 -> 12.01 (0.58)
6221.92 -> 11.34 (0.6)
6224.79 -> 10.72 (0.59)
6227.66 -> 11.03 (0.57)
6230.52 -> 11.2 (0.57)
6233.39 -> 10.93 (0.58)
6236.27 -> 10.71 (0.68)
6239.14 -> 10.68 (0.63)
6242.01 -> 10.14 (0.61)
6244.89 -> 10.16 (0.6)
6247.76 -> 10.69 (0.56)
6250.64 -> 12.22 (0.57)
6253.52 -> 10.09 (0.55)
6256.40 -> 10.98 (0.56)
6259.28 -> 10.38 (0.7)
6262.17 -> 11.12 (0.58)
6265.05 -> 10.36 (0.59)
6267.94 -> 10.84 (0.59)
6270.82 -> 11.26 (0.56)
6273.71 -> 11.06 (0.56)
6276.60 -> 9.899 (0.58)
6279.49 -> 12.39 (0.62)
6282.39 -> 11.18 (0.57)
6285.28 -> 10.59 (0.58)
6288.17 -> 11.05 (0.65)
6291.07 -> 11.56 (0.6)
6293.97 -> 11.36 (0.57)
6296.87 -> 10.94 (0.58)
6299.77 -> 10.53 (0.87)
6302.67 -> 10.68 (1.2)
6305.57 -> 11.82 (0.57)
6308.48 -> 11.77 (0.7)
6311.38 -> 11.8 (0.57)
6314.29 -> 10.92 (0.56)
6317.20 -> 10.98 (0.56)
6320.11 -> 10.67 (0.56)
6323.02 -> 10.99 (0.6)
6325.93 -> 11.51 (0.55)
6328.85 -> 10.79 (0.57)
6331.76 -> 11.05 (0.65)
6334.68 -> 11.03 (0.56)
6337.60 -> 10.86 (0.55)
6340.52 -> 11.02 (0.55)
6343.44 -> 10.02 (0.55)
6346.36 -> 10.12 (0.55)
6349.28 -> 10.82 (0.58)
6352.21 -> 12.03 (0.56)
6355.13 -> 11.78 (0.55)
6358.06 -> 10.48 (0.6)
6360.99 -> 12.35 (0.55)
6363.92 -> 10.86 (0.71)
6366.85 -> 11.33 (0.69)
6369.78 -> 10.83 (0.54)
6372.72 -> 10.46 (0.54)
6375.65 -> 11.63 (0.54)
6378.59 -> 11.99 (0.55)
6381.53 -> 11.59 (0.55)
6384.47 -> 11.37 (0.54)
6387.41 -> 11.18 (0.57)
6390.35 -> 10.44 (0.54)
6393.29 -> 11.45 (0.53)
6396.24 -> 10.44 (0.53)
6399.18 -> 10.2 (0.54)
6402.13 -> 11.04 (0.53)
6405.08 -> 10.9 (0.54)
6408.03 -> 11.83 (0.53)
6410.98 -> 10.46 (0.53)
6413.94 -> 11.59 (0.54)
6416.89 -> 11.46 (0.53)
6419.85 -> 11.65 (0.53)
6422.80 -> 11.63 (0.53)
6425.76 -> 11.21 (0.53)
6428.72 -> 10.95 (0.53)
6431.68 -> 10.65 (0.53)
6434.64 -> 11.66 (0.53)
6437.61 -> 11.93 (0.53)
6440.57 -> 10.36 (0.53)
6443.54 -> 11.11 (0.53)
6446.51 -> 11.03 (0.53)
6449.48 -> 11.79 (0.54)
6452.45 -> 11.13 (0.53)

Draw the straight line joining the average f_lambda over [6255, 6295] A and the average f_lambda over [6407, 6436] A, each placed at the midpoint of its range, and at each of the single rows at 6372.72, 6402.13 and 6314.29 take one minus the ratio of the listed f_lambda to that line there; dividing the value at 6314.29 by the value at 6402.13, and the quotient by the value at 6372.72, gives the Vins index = 11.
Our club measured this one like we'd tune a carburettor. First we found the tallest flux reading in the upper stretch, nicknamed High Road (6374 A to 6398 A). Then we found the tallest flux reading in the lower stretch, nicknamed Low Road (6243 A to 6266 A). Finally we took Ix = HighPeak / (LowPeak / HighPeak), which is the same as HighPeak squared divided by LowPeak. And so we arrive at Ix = 11.8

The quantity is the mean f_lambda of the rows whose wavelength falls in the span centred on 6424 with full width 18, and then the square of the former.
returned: 127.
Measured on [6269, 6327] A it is 124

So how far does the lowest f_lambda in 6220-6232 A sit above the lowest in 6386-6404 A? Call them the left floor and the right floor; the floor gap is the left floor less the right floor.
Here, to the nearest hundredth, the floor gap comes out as 0.52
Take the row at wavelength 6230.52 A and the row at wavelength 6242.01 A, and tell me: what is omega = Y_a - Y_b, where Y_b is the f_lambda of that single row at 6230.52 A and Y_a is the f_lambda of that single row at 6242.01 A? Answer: -1.1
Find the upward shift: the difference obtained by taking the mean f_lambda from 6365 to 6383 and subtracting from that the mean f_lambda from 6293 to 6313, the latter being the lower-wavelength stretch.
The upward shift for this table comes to 0.03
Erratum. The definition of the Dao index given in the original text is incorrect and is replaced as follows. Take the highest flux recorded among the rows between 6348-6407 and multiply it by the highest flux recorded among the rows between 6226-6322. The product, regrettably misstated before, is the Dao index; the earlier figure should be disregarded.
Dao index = 153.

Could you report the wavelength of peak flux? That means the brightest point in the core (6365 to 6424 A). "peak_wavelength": 6378.59 A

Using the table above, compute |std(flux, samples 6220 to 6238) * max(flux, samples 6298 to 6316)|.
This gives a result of 3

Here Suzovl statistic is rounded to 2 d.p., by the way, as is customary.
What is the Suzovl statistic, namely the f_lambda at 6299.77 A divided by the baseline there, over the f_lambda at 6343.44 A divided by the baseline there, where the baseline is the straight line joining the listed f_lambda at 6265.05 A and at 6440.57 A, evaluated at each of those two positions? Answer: 1.05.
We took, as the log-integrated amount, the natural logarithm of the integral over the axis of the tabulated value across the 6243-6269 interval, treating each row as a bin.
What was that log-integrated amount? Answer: 5.63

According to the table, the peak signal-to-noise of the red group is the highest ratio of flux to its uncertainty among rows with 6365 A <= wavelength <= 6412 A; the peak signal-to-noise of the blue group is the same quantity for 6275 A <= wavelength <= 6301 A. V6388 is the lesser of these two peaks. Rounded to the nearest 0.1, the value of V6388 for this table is 20.0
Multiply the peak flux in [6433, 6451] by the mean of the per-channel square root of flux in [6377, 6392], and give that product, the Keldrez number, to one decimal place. 40.1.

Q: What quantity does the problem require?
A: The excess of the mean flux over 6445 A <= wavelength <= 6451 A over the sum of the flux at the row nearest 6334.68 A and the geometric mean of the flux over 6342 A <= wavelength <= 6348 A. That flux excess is -9.7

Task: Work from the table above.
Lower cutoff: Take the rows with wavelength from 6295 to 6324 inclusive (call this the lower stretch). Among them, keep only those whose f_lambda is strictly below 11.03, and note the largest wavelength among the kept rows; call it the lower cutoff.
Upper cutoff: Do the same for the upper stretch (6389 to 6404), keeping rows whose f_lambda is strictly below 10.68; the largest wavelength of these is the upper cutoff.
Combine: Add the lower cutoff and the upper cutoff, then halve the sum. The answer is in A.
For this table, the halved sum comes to 6361.1 A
